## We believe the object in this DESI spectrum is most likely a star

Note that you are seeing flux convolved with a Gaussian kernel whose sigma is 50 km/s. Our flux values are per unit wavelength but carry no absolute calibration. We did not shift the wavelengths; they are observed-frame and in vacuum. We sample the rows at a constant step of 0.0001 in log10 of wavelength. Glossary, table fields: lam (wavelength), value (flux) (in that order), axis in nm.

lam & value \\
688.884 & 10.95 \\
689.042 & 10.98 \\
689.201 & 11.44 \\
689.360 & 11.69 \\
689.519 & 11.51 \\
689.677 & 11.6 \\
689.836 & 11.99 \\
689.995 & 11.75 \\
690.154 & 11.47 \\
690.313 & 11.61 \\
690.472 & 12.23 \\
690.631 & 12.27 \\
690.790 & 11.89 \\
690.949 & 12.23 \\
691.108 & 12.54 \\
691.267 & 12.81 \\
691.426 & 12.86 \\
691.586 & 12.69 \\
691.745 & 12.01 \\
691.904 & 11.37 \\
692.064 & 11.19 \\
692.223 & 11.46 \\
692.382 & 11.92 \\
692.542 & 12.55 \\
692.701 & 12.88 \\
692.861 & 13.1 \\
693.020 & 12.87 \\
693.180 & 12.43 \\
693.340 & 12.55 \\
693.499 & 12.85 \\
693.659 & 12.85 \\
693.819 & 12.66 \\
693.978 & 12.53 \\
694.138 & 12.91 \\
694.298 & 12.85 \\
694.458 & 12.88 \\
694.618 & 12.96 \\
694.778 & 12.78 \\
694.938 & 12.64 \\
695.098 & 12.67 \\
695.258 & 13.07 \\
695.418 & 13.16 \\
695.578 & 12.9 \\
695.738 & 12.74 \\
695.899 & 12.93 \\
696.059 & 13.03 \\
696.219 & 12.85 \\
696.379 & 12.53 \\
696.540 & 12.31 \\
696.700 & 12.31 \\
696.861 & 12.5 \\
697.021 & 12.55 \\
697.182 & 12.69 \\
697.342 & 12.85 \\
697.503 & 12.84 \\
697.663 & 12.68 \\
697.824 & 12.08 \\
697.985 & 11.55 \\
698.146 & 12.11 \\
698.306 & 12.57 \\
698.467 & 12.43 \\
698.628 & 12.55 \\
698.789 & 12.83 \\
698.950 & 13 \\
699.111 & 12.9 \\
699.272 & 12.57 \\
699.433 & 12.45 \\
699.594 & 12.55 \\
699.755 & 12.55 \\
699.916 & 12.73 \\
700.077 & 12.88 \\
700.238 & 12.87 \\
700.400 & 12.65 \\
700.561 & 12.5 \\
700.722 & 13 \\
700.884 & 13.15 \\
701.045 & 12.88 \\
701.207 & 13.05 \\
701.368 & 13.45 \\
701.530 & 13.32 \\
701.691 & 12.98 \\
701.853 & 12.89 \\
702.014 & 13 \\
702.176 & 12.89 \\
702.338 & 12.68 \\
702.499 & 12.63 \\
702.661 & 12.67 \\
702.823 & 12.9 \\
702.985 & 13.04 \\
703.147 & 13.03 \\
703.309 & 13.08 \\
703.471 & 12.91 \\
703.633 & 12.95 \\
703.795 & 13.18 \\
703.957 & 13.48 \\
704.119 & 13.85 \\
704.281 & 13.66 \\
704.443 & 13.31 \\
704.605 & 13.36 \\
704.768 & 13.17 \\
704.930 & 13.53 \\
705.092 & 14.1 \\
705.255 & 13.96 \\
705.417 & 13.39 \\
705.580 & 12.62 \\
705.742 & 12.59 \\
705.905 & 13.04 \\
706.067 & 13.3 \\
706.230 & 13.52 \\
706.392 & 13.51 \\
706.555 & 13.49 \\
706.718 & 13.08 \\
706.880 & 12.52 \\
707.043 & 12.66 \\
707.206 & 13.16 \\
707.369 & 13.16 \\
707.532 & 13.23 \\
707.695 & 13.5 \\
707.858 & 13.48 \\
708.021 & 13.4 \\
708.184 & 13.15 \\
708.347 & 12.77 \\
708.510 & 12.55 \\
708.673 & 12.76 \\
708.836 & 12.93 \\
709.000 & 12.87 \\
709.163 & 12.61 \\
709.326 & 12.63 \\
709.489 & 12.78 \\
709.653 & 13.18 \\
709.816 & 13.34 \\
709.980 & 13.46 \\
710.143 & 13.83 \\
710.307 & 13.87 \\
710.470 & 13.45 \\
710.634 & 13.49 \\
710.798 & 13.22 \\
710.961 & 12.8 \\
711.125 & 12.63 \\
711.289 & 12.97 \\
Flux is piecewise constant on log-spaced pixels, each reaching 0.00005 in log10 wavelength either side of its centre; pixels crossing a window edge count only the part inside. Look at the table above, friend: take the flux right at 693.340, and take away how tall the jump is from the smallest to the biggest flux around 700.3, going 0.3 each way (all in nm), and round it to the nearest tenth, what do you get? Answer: 12.2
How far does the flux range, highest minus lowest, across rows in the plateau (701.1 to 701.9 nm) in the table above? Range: 0.56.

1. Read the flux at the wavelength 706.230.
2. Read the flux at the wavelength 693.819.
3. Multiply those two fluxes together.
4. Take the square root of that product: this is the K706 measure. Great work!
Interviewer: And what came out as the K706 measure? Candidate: 13.08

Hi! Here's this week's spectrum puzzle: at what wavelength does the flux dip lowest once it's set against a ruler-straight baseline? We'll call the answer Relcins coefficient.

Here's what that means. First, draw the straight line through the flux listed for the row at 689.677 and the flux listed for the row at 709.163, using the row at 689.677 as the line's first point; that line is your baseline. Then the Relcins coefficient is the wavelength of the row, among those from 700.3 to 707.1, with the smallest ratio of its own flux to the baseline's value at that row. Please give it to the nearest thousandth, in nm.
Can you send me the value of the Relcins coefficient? 706.880 nm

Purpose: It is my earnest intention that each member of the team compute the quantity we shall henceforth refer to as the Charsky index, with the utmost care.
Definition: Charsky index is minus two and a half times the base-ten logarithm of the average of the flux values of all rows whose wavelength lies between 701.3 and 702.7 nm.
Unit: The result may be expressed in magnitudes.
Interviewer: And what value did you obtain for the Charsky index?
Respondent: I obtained -2.78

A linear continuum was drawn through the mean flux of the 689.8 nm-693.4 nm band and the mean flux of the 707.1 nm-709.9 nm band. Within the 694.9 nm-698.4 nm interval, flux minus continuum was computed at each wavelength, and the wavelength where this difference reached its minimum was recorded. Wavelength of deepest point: 697.985 nm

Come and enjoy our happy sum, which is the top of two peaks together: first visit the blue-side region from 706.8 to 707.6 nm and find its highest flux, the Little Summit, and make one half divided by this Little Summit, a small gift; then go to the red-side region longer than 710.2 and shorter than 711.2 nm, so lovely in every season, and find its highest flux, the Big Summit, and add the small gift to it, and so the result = 13.9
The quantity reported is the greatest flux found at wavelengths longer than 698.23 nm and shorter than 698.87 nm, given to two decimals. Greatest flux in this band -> 12.83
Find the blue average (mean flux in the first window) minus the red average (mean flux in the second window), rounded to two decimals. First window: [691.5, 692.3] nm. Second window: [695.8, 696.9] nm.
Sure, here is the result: -0.89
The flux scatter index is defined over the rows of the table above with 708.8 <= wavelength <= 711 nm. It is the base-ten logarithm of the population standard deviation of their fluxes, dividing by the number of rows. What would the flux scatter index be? -0.40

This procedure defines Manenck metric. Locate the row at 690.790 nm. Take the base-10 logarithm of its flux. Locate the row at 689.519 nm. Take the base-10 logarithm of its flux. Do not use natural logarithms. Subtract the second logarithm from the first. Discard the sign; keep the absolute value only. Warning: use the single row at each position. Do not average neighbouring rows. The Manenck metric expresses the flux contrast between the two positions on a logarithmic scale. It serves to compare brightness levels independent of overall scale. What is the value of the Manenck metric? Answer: 0.014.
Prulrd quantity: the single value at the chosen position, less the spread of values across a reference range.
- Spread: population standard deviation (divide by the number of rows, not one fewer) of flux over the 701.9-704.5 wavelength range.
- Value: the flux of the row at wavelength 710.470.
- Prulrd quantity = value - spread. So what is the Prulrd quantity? 13.1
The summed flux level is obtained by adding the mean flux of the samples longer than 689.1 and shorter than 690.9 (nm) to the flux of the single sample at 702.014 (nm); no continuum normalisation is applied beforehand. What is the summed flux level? 24.8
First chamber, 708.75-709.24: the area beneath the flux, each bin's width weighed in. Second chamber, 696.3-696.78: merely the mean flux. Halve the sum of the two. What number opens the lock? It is 9.3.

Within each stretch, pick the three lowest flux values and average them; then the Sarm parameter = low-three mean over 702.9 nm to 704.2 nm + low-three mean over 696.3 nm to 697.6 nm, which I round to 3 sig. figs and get 25.3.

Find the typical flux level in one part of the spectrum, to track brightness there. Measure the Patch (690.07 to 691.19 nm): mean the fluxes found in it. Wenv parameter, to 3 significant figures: 12.0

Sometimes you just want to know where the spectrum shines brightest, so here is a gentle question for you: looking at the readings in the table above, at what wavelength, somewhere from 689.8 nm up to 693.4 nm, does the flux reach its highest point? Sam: 692.861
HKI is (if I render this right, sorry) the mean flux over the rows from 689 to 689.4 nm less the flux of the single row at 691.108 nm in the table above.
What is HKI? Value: -1.2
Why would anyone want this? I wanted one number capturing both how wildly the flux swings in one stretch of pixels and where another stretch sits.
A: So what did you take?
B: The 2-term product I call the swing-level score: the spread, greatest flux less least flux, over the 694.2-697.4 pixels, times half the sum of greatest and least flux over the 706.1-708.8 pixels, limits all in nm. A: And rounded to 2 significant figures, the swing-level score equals 11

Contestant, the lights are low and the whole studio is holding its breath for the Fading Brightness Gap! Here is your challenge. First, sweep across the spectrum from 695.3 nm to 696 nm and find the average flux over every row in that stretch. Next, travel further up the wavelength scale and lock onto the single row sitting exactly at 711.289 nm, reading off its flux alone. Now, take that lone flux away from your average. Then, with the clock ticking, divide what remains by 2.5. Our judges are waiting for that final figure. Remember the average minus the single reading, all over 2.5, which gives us -0.01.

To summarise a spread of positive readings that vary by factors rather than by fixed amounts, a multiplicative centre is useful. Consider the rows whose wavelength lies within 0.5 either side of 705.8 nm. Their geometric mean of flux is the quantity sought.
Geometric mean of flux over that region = 13.1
